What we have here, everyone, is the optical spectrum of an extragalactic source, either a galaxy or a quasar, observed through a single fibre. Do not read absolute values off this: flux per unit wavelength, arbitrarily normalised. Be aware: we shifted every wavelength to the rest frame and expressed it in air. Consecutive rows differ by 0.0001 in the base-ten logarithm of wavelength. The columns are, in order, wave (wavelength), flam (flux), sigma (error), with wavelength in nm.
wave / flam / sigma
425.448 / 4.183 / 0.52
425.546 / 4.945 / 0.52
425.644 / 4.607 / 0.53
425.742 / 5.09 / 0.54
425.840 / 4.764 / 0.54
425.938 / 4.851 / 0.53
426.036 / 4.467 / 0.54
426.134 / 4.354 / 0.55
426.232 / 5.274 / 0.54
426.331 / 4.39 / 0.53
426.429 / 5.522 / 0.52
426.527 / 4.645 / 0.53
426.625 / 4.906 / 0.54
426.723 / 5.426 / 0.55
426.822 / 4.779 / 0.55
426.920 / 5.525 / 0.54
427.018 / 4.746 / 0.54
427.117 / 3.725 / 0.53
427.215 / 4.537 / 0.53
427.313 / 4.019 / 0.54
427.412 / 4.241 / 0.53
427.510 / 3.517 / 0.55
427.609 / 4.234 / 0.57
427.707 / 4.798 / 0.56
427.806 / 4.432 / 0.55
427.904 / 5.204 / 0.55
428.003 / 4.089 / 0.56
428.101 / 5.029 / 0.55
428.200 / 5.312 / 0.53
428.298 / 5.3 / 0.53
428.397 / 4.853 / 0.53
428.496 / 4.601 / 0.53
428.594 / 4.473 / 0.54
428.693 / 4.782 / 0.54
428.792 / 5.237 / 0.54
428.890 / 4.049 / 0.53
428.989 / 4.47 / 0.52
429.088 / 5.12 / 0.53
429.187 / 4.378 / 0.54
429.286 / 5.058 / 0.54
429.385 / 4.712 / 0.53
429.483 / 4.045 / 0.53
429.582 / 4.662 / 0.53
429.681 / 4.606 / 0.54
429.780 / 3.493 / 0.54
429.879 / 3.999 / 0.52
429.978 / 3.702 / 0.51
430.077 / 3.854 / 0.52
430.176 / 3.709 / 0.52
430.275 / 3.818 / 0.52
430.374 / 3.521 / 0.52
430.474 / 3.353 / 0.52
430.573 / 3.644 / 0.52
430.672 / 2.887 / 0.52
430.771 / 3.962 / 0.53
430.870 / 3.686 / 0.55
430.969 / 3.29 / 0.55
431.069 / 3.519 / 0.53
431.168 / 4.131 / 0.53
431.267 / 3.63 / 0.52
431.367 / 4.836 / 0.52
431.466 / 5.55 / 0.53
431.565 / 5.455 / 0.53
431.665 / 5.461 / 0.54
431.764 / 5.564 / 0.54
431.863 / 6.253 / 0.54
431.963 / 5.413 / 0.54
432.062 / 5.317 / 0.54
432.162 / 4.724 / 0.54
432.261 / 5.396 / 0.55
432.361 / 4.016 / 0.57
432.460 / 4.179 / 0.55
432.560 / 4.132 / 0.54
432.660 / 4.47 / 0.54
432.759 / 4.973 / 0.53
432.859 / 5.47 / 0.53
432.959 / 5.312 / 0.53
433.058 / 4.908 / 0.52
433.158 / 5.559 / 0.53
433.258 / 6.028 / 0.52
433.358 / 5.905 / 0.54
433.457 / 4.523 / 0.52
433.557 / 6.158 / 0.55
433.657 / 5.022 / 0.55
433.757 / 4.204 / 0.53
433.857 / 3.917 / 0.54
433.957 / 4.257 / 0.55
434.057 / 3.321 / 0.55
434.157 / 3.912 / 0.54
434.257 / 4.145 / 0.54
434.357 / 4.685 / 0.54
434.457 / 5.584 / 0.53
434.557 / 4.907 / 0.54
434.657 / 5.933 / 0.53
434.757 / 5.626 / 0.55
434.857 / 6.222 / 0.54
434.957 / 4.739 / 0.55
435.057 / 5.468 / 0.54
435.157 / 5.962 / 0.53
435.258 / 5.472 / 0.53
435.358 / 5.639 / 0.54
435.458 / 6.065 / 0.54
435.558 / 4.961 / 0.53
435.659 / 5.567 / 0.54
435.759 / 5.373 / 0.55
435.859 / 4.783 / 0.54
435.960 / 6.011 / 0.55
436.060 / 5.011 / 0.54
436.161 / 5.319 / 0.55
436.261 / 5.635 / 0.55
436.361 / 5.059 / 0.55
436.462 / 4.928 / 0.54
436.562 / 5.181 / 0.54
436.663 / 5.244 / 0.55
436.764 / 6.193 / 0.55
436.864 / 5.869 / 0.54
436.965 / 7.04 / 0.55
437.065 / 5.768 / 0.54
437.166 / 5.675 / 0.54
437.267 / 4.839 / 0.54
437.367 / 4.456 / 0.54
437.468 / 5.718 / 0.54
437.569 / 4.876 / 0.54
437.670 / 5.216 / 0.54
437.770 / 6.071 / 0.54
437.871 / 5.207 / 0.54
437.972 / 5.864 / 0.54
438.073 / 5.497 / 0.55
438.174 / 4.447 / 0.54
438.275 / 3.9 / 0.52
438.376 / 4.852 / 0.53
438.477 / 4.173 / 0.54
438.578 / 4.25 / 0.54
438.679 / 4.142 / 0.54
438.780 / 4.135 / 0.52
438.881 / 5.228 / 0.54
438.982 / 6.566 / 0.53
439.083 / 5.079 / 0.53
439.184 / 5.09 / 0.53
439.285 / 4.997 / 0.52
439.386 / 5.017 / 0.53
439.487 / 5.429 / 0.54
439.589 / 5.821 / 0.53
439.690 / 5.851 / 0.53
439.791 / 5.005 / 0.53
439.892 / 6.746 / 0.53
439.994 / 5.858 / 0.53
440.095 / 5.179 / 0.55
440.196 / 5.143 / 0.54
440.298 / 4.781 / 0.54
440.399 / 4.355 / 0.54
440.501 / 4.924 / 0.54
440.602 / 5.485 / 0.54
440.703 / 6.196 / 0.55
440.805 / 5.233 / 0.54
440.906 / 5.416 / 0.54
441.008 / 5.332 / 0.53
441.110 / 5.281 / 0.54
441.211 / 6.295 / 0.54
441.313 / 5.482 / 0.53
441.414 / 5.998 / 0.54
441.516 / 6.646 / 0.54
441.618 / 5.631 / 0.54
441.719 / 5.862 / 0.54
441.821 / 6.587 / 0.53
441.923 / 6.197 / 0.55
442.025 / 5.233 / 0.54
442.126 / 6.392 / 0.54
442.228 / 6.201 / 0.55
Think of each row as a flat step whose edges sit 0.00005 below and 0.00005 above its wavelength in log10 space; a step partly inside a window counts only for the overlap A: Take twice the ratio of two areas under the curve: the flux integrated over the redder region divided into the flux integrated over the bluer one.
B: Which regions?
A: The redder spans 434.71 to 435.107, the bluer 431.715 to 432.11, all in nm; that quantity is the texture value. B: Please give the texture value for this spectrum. 2.03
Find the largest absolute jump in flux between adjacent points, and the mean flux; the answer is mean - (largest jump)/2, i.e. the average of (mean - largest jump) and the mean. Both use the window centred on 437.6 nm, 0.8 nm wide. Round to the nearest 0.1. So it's 4.6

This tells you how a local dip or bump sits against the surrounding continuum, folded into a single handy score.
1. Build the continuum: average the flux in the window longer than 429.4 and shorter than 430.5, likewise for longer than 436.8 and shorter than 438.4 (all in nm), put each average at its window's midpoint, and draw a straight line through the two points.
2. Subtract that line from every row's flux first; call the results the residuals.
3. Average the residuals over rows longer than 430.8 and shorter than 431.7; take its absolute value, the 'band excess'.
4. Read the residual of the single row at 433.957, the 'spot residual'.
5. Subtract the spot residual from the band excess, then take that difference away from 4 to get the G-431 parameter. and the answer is 3.4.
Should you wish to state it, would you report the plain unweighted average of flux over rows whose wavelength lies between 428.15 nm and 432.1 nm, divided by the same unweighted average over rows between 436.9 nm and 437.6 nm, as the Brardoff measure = 0.81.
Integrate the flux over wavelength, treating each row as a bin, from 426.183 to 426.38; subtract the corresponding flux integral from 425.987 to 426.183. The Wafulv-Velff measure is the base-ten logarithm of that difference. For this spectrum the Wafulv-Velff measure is -1.1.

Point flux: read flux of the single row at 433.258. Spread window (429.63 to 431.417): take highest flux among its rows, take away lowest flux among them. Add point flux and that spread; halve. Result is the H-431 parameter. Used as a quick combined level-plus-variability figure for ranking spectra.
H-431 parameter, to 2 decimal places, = 3.99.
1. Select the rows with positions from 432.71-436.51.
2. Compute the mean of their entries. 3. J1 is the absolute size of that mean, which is 5.2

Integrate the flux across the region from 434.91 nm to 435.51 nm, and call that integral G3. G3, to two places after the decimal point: 3.34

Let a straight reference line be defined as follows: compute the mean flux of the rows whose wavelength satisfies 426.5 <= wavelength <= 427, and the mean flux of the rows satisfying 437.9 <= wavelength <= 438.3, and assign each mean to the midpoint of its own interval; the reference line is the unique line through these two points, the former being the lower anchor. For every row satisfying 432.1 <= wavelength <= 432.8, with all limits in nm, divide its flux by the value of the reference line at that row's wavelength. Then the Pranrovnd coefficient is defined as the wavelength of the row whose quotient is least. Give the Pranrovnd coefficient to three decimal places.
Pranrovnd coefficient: 432.361 nm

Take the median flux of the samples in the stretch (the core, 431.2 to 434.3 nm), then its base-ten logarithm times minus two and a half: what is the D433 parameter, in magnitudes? -1.74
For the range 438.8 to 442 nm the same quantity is -1.84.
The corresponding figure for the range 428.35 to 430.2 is -1.63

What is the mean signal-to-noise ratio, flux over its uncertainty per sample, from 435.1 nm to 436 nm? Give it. 10.3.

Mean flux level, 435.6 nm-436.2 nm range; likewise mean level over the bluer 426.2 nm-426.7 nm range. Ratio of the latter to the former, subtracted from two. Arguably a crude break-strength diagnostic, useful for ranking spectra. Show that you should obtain 1.07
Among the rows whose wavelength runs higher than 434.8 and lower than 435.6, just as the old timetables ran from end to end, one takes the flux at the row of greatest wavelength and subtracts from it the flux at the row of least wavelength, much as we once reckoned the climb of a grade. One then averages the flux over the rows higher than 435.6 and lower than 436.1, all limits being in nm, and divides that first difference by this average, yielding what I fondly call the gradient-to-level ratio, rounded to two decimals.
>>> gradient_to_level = -0.24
